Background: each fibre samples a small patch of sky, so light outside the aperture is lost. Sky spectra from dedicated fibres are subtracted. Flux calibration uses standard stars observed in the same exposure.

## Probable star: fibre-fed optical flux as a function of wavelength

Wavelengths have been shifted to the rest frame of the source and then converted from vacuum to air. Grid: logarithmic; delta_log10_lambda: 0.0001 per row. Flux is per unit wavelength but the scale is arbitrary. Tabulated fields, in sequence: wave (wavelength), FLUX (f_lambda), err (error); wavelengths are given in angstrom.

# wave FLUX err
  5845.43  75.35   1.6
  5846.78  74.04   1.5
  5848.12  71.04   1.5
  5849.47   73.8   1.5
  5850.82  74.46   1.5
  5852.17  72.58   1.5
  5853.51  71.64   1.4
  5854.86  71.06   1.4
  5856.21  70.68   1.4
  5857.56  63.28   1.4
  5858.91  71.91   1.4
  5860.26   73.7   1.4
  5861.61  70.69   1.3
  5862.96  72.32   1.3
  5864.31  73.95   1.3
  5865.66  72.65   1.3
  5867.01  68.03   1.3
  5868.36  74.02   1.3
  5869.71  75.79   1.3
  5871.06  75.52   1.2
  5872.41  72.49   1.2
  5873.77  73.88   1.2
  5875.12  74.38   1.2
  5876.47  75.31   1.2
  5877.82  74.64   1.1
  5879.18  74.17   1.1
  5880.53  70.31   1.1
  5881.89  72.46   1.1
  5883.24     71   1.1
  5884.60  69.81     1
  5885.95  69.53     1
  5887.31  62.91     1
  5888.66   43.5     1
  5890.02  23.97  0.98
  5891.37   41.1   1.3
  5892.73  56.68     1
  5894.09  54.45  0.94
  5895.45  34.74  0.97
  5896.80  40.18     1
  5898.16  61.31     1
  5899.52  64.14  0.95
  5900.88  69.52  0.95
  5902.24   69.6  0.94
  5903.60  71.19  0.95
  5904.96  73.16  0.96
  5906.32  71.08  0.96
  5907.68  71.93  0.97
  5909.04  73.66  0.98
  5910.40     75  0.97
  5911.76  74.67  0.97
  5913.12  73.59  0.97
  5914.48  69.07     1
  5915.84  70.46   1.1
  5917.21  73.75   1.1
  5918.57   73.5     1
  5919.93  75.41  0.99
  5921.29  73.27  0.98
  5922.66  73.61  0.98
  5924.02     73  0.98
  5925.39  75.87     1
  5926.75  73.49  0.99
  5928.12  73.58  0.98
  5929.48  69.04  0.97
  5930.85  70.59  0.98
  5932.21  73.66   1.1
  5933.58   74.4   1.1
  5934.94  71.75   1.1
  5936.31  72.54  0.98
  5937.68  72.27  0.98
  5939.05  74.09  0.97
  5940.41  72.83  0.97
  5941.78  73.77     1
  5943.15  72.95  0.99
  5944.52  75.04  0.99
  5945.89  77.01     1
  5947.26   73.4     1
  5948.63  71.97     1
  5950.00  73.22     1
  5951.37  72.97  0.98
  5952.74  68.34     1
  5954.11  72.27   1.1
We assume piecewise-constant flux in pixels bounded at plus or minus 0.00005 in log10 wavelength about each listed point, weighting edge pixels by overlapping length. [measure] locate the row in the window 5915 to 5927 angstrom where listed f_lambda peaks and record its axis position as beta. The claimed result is 5925.39 angstrom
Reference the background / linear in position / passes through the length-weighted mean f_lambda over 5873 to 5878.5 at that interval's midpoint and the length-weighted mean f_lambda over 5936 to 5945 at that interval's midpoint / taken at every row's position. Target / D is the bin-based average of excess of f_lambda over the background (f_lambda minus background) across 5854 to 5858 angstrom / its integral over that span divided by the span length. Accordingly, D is -6.1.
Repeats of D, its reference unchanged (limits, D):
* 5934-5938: -1.1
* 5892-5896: -25.1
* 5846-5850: -2.0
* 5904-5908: -1.9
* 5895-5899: -27.4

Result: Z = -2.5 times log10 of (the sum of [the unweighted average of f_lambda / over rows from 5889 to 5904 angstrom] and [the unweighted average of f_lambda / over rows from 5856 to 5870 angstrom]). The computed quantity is -5.24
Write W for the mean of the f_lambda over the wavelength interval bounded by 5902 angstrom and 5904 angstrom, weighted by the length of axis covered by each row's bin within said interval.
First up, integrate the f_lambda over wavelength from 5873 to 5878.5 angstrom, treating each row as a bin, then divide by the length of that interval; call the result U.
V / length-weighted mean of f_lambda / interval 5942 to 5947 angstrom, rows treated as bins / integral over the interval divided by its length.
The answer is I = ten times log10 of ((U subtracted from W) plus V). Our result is 18.5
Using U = 74.5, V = 75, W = 70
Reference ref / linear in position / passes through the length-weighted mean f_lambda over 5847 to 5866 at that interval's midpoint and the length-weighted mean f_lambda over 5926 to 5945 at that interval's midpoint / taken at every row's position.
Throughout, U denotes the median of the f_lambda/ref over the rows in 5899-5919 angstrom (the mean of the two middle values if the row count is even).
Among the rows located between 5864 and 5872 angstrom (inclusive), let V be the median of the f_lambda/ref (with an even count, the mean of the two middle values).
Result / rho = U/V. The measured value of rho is 0.96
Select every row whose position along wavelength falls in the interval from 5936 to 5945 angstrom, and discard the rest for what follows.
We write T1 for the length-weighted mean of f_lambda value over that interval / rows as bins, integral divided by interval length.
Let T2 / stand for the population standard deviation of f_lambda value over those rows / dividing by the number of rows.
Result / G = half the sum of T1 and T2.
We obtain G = 37.1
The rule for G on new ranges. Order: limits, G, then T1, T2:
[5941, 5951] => 37.7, 73.8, 1.5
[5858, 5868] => 36.8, 71.8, 1.9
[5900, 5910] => 36.4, 71.4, 1.5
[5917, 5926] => 37.5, 74.1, 1.0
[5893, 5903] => 34.6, 56.4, 12.9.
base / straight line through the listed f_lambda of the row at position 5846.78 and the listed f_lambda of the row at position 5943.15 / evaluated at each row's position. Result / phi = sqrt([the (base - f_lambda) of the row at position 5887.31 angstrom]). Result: 3.3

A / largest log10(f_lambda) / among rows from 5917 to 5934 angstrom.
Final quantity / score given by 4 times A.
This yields 7.52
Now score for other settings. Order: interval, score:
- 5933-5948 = 7.55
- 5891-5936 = 7.52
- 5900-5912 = 7.50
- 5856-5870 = 7.52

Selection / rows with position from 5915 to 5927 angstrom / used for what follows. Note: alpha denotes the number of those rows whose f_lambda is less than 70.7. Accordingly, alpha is 1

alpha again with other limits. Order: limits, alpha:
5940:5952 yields 0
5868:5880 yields 0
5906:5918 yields 2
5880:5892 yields 7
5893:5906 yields 7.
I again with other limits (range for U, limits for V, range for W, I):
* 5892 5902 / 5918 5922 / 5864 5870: 19.6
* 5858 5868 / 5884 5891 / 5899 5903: 16.9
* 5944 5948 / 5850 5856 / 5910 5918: 18.4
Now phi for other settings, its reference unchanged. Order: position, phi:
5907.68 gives 1.2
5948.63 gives 1.0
